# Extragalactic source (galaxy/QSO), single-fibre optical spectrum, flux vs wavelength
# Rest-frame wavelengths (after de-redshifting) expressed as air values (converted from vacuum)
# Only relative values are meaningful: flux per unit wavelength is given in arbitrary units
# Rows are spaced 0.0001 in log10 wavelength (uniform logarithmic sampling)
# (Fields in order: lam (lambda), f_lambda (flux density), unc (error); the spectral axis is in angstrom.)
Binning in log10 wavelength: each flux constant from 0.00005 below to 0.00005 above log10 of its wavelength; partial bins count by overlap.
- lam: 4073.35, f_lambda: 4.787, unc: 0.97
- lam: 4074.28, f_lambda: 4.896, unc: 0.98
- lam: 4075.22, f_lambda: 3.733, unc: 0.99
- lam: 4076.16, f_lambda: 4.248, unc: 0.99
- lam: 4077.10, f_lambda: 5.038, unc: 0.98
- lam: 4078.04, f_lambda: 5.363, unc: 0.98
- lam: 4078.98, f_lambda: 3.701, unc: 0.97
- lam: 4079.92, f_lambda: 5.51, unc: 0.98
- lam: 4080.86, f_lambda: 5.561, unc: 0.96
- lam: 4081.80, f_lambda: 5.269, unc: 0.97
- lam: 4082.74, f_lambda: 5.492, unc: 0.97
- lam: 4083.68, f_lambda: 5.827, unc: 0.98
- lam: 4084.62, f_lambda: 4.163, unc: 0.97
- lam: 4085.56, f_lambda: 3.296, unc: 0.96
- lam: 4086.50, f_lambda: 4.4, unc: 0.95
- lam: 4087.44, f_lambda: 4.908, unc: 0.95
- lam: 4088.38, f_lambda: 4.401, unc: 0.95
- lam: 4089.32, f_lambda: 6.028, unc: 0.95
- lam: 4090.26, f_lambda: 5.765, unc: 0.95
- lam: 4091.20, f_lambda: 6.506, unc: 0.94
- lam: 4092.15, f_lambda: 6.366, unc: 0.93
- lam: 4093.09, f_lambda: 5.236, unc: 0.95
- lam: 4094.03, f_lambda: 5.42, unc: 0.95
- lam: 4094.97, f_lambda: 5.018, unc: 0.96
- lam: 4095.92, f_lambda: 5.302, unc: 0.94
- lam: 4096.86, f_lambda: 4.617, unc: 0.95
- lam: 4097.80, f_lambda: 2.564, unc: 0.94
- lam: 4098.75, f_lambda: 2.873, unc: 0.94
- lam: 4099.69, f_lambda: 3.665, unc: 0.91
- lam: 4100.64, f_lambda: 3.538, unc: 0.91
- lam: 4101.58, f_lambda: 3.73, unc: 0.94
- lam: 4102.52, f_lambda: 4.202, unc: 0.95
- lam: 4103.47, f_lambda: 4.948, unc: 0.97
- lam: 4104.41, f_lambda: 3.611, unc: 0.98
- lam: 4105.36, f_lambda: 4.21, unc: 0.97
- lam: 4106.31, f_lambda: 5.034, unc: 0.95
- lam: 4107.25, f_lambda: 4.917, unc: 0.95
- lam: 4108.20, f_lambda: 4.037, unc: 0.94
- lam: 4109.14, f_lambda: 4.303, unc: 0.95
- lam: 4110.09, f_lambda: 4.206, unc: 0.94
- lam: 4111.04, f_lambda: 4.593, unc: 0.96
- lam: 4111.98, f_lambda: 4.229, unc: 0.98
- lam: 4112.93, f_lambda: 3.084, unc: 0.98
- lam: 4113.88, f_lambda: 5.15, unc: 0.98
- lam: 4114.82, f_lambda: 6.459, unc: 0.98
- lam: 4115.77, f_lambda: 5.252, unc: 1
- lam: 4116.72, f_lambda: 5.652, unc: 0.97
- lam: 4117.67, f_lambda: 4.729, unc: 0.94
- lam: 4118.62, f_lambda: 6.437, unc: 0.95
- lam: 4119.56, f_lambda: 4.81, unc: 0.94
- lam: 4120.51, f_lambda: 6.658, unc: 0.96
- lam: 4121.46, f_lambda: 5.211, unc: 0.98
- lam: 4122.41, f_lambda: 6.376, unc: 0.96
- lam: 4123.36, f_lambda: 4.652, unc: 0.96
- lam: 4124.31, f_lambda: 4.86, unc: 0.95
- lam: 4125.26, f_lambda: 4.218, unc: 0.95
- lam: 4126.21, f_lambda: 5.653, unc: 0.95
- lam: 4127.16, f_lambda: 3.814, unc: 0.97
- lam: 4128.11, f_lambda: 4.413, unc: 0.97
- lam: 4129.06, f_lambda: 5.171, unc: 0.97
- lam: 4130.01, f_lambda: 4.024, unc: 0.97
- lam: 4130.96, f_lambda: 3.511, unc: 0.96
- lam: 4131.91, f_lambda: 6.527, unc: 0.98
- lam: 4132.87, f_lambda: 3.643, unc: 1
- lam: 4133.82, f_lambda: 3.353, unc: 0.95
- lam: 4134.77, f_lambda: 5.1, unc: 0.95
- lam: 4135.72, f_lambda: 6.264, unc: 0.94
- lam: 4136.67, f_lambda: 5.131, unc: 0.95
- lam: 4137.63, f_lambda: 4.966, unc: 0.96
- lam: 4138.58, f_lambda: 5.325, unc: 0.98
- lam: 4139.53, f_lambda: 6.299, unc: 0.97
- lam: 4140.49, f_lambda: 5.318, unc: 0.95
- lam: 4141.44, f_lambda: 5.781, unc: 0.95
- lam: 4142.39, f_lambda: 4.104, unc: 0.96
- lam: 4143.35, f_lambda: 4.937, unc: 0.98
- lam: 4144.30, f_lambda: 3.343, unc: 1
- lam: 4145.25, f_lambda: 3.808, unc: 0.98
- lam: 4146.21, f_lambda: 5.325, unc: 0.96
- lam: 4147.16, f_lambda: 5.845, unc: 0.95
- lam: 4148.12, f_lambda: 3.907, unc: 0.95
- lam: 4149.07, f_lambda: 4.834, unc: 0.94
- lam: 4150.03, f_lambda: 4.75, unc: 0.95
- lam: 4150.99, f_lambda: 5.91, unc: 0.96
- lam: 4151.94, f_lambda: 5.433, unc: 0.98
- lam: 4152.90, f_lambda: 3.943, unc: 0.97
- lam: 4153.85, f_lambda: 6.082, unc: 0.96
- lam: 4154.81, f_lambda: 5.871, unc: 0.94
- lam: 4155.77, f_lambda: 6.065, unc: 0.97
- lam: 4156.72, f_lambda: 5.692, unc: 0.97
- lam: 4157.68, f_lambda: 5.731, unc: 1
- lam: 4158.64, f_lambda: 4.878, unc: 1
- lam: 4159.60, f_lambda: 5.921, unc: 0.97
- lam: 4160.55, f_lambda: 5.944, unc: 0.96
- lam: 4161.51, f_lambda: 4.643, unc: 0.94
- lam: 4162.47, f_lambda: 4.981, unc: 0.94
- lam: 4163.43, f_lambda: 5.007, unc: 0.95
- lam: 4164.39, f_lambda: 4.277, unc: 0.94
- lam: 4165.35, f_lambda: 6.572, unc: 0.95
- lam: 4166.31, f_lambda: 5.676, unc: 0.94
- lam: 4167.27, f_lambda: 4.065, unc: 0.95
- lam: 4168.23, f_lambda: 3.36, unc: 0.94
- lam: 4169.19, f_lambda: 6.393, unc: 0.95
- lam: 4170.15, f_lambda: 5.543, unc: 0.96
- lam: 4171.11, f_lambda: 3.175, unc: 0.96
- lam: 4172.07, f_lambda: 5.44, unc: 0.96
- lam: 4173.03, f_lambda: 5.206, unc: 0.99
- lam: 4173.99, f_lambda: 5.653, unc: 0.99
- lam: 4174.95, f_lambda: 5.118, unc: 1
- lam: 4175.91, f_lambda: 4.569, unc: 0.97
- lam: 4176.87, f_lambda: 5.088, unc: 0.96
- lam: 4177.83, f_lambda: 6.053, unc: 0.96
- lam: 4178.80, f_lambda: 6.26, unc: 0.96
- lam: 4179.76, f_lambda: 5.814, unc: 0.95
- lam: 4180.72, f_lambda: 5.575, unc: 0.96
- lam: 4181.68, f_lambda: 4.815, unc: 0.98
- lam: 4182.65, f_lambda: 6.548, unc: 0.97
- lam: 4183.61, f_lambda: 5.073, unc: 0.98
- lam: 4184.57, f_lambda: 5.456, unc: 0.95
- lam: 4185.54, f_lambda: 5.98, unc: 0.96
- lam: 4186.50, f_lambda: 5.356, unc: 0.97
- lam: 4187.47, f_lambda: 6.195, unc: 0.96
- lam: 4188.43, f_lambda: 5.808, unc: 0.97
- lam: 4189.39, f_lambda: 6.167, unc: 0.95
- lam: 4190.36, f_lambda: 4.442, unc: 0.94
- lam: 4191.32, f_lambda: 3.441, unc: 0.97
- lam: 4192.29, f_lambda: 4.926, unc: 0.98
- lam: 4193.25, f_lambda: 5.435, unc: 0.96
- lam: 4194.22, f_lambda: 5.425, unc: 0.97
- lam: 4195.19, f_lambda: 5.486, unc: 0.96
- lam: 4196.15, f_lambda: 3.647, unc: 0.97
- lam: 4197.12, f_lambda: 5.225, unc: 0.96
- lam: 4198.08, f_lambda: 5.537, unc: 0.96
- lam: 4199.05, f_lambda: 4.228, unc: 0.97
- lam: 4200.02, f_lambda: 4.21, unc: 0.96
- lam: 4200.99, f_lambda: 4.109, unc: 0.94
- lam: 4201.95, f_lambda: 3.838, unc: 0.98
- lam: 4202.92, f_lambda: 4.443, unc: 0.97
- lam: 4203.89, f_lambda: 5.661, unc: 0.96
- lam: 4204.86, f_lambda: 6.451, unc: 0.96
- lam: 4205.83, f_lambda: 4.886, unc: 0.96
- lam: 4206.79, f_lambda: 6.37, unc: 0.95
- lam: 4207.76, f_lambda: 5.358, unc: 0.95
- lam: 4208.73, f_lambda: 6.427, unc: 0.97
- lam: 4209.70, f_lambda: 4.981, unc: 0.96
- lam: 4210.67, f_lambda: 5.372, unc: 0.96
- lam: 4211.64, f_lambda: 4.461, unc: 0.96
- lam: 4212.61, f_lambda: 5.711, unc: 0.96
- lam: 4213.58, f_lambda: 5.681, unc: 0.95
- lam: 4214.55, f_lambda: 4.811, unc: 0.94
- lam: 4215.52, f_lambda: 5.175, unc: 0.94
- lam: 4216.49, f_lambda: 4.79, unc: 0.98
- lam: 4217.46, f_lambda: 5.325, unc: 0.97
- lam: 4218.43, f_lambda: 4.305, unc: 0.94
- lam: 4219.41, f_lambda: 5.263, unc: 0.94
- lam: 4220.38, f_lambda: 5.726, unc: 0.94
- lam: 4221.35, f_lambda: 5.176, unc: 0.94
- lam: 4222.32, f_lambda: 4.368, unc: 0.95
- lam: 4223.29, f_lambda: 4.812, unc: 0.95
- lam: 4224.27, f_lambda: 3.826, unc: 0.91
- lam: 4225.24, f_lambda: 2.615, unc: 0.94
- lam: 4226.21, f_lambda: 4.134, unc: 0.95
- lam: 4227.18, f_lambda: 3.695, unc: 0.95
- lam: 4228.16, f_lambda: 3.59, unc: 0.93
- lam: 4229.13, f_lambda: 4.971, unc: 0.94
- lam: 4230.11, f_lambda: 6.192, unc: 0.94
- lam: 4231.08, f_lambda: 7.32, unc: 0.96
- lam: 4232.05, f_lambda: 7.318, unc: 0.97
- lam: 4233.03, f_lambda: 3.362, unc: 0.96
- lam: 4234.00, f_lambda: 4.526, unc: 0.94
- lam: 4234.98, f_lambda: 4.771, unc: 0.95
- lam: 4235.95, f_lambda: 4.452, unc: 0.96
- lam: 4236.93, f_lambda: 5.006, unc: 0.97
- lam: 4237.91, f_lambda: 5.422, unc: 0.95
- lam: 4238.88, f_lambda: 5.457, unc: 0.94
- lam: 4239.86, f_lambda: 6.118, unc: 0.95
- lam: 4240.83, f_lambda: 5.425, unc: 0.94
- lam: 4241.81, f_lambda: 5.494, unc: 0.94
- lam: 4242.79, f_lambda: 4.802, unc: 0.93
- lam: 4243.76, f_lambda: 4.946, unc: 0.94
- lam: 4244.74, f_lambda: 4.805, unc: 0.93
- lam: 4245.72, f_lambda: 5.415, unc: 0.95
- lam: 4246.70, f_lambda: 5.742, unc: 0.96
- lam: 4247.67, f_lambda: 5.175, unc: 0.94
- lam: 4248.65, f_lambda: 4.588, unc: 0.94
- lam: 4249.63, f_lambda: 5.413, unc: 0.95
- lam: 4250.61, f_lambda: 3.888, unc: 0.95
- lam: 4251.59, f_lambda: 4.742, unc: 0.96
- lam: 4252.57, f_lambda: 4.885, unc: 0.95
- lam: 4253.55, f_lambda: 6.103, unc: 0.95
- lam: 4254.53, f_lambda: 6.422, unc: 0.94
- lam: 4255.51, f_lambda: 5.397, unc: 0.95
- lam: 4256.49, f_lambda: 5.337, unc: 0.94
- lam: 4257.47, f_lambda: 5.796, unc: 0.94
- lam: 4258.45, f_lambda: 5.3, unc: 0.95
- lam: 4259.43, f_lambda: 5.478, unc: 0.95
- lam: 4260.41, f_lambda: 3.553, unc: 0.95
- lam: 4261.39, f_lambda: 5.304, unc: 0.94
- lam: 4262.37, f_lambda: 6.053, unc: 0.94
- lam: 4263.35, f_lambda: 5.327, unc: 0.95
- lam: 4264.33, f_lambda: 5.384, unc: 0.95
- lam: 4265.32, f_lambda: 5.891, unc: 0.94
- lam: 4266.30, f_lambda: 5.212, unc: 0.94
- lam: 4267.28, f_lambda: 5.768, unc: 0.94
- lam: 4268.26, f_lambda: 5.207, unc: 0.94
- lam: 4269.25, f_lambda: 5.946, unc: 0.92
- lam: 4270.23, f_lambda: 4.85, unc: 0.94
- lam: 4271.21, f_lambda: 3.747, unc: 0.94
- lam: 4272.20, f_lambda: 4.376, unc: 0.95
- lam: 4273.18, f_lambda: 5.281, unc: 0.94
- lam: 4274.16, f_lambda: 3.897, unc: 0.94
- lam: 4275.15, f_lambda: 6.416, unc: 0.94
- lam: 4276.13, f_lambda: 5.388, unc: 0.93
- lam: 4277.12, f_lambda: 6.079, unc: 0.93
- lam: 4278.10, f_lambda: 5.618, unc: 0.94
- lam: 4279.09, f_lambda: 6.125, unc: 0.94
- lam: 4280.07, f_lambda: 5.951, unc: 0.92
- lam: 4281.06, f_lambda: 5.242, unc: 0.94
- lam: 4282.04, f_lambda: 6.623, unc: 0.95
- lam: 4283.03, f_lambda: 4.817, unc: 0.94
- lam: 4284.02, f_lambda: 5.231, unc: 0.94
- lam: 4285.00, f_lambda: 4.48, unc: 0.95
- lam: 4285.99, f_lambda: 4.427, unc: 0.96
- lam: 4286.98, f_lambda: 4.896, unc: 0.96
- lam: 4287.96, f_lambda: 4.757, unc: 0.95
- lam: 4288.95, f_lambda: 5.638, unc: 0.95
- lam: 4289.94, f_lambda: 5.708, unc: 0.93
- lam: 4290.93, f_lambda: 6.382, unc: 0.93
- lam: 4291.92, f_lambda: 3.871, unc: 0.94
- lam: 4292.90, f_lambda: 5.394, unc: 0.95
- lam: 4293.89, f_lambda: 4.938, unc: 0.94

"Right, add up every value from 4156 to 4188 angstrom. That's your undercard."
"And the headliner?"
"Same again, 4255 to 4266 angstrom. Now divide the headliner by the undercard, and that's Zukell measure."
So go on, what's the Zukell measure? 0.33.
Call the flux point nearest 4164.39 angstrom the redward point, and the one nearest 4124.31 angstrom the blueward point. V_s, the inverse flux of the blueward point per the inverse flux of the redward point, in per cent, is 88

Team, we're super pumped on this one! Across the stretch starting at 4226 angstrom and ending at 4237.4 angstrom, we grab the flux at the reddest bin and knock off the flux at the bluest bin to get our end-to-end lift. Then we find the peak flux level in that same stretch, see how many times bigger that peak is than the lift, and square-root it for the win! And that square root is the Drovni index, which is 2.9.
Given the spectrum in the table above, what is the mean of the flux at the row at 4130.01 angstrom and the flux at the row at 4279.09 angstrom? 5.07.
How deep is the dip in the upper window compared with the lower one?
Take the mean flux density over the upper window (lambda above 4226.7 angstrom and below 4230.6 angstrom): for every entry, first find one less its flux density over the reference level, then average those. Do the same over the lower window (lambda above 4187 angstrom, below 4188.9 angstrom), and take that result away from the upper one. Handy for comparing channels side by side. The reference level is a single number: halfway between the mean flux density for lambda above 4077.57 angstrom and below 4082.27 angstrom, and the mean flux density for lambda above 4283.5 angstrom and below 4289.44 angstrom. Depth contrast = 0.28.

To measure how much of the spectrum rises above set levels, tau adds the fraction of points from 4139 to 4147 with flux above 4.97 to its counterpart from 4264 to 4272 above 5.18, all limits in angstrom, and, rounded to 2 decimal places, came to 1.25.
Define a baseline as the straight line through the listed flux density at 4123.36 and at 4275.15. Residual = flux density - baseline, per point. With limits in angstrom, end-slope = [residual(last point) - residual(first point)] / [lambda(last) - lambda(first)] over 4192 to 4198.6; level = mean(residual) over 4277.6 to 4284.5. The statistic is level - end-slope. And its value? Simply -0.92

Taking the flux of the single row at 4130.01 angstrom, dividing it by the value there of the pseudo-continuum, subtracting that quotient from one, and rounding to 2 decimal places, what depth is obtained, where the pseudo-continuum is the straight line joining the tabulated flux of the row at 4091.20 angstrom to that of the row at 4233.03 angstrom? 0.29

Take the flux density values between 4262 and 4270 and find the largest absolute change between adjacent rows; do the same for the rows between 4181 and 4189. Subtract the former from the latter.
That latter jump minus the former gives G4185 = 1.0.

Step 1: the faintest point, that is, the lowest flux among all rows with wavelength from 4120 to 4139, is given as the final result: 3.353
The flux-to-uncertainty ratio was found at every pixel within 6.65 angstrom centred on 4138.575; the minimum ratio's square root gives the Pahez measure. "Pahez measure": 2.27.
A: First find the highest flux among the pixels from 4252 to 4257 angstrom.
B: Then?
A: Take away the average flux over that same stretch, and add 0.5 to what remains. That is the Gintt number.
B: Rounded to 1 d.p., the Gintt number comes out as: 1.3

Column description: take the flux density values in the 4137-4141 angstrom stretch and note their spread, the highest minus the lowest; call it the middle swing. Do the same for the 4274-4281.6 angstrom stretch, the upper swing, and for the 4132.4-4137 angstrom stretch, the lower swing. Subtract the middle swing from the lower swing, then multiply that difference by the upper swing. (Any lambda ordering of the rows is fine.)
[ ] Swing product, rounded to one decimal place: 4.0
